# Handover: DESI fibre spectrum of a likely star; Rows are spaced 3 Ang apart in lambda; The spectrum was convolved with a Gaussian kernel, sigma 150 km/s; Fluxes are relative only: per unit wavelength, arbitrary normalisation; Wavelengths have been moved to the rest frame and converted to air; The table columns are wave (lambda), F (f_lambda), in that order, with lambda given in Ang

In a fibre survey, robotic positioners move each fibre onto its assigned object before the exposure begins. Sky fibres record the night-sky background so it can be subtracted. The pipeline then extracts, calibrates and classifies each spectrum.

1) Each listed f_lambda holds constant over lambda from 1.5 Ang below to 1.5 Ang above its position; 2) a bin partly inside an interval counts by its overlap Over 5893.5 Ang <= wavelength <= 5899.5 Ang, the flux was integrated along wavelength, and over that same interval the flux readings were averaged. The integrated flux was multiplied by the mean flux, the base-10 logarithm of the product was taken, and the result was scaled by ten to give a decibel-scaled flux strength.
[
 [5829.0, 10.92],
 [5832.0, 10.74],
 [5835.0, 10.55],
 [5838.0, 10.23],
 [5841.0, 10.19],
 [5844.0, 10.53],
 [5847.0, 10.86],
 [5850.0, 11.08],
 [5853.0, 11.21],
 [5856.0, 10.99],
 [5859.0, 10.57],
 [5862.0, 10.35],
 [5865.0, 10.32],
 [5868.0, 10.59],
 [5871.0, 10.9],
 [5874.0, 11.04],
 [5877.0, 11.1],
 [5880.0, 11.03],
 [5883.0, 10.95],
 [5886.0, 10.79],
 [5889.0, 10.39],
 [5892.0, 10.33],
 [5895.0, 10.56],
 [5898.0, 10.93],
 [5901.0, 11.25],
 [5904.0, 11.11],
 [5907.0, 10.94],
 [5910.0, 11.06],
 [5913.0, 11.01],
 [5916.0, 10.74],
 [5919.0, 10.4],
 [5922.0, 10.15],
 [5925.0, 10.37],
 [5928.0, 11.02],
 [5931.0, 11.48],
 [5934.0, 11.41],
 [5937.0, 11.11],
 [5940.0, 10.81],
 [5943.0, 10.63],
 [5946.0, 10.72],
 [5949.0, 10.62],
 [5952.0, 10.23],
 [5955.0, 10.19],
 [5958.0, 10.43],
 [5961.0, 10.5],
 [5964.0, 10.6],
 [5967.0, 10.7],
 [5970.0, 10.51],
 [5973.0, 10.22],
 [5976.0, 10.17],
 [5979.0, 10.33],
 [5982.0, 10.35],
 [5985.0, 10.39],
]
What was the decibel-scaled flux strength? 28.4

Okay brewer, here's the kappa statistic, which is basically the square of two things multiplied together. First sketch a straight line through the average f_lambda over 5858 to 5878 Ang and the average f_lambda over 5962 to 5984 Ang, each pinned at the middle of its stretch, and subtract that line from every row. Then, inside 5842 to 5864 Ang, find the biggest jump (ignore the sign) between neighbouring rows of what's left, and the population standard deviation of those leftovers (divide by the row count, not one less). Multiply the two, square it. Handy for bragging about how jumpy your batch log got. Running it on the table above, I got 0.014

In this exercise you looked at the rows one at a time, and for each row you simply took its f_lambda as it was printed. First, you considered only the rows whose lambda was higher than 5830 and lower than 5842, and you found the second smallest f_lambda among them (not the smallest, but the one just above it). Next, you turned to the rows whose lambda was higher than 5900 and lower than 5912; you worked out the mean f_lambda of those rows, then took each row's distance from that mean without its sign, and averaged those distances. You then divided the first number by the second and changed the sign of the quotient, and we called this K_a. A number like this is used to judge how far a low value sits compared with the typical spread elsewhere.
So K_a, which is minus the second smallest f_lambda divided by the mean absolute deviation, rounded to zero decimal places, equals -114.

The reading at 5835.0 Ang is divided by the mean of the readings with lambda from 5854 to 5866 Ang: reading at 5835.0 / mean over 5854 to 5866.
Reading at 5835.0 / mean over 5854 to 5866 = 1.00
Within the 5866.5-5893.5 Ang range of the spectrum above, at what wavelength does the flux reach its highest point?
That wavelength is 5877.0 Ang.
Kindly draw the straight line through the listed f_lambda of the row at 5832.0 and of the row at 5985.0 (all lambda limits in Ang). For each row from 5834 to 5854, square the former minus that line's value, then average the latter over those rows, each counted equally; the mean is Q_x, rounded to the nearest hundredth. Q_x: 0.15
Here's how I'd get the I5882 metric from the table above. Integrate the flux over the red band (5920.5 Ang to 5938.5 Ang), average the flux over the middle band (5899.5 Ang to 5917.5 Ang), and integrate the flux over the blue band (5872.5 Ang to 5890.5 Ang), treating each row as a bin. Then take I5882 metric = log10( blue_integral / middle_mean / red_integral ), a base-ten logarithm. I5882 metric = -1.04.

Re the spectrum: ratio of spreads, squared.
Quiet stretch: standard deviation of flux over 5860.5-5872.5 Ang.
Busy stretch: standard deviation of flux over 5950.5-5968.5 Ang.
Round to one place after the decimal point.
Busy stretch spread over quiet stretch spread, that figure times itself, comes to 0.6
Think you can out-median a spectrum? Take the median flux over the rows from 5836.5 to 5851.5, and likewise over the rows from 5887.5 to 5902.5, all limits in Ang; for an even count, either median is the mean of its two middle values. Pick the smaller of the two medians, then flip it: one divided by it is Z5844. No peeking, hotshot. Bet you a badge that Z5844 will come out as 0.0950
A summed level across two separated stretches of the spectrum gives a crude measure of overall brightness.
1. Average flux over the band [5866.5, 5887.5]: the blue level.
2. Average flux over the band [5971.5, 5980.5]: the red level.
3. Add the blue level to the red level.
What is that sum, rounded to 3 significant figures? 21.2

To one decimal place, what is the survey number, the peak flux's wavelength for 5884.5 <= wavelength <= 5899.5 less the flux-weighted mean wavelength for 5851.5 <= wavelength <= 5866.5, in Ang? 39.1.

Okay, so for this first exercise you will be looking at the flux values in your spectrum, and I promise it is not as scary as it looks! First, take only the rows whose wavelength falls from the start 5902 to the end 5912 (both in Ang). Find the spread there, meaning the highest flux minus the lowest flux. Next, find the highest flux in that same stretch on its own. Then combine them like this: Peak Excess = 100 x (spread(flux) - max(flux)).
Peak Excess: -1094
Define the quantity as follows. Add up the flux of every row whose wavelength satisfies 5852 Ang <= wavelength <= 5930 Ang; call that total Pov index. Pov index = 280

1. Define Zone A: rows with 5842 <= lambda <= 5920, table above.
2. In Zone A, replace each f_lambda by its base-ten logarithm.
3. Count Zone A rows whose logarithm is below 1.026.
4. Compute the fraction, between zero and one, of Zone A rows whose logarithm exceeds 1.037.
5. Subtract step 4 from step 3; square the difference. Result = 72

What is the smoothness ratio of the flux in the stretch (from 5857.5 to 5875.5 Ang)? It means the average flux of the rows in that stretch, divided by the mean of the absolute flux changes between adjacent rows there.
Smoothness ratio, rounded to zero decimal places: 55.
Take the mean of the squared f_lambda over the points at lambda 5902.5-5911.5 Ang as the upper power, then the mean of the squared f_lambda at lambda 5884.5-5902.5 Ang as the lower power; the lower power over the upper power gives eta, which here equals 0.94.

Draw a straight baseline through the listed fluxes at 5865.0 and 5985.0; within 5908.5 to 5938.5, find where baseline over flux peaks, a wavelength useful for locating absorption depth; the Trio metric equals 5922.0 Ang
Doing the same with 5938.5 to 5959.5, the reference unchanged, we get 5955.0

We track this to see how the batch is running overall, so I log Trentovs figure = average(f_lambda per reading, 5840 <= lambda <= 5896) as 10.7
